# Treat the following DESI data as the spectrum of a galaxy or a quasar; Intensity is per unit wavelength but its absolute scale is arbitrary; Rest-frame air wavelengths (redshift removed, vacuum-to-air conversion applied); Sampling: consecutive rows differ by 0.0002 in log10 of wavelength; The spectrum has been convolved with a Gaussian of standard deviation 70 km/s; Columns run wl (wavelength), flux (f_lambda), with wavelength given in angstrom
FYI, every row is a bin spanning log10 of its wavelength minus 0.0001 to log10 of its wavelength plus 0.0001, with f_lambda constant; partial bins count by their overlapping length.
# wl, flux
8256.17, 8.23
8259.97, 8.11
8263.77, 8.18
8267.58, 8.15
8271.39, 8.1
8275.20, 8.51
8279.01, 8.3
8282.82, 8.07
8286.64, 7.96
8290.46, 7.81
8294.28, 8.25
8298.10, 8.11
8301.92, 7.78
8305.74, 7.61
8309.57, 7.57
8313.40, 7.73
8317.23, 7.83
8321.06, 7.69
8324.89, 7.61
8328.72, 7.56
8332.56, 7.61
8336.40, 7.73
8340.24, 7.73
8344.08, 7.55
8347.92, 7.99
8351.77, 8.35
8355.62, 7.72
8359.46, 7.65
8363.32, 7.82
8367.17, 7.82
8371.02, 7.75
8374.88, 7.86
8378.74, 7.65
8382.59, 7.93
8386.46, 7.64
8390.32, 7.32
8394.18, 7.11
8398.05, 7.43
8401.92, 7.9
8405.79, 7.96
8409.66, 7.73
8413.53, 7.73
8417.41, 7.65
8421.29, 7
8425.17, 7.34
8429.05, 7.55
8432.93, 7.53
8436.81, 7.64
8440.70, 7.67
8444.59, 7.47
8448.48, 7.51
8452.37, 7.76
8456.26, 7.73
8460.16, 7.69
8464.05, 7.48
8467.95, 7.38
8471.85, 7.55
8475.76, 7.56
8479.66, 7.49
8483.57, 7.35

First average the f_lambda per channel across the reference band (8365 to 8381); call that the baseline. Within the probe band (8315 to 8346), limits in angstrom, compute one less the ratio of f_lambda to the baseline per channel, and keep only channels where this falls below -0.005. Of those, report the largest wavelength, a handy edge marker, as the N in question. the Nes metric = 8317.23 angstrom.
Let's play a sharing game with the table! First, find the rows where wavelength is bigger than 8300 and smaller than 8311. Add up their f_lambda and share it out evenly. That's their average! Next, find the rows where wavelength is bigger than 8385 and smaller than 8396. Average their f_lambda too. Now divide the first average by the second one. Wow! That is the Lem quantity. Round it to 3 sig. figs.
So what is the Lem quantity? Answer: 1.04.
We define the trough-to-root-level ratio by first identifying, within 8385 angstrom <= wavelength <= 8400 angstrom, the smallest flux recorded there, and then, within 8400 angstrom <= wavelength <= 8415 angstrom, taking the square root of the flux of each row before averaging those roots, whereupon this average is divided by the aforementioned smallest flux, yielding 0.394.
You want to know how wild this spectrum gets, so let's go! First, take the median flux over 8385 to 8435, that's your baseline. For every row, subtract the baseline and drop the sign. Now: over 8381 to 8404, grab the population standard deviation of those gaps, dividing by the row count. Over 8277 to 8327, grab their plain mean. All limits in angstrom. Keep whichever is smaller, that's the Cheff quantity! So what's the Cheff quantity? 0.13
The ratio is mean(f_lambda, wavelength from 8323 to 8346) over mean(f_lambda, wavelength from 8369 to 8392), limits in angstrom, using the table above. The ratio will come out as 0.99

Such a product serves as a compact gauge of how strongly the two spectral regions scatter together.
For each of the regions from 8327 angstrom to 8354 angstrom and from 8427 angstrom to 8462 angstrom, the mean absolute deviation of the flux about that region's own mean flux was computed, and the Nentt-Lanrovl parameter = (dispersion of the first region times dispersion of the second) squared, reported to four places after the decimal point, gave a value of 0.0004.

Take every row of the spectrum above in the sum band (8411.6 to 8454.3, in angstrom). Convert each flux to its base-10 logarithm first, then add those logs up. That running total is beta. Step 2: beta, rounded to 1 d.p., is 9.6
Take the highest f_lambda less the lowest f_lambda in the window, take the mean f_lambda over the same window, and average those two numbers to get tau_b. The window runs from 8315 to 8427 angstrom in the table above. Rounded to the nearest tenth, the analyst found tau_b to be 4.5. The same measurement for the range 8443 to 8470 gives 4.0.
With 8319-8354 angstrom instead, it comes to 4.3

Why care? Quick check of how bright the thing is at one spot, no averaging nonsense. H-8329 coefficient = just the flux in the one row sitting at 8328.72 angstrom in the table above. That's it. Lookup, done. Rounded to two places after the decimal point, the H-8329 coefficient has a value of 7.56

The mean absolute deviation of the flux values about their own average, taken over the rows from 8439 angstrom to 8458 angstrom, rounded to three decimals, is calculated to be 0.110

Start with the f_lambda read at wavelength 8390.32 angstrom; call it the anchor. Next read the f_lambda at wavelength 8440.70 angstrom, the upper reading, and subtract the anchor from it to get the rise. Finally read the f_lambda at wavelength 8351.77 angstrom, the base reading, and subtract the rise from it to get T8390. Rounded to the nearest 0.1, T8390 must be 8.0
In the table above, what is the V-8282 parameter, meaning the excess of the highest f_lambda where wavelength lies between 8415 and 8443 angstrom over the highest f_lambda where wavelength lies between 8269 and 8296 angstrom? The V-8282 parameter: -0.84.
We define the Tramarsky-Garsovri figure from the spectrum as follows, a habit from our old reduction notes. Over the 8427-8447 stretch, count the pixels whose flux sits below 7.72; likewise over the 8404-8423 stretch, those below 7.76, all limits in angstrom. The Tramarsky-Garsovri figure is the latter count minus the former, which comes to -1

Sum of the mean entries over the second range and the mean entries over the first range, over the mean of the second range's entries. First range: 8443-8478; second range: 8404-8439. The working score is 2.00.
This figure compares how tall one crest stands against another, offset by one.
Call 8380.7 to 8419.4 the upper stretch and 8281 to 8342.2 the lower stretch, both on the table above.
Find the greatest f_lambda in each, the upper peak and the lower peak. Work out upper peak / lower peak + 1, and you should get 1.96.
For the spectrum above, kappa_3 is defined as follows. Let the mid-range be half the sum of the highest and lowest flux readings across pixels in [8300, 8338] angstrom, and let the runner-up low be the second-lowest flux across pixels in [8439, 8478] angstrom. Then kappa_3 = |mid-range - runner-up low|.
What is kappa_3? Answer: 0.2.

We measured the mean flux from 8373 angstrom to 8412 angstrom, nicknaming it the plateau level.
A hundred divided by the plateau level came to 13.1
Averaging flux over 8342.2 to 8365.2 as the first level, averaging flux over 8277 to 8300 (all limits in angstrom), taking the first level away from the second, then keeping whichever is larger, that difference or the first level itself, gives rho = 7.85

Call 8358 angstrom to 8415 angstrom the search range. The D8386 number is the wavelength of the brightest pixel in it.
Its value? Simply 8405.79 angstrom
